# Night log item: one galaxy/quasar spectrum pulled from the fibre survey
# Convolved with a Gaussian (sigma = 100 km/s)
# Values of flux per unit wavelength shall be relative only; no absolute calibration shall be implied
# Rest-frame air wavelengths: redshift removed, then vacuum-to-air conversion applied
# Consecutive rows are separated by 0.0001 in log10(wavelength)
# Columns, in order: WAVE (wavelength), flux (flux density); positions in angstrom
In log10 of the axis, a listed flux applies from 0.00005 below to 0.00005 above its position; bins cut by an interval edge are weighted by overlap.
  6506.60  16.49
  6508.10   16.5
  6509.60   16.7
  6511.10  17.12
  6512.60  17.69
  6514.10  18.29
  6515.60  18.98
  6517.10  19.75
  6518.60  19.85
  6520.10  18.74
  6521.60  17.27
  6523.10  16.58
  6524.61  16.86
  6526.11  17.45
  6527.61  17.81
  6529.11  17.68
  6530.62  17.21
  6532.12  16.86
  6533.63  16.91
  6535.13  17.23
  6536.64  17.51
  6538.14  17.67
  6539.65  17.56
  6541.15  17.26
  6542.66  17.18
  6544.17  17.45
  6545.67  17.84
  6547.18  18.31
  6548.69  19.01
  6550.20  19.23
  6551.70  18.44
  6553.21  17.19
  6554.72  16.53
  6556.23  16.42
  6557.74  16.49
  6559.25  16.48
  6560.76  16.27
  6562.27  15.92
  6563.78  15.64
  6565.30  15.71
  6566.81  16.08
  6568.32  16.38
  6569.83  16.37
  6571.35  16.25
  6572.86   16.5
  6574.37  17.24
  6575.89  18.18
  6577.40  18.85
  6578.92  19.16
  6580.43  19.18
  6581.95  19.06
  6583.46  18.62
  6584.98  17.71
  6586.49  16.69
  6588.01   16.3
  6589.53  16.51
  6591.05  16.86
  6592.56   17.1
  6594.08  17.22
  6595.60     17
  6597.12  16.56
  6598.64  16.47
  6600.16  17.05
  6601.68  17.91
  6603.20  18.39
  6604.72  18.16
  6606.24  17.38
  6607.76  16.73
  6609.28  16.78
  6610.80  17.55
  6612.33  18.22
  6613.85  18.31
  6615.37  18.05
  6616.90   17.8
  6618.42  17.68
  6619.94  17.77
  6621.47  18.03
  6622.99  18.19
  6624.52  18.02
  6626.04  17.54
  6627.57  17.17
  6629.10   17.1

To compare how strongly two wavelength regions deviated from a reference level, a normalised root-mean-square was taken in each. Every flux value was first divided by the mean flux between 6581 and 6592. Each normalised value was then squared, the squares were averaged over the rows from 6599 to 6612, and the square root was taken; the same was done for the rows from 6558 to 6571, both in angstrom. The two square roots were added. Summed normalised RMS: 1.93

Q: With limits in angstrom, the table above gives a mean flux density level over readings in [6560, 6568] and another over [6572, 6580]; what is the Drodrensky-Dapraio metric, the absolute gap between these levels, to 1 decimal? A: 2.1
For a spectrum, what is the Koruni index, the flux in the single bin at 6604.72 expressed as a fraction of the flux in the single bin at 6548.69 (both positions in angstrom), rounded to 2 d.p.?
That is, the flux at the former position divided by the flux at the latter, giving 0.96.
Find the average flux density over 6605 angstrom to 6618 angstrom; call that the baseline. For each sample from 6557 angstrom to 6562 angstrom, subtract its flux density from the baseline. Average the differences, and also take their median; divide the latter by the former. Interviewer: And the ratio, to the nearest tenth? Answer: 0.9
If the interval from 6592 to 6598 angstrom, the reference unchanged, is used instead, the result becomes 0.9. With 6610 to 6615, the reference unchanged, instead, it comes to 1.5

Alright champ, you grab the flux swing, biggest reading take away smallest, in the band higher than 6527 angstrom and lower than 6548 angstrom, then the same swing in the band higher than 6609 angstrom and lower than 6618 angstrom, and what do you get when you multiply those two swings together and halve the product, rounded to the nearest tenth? 1.1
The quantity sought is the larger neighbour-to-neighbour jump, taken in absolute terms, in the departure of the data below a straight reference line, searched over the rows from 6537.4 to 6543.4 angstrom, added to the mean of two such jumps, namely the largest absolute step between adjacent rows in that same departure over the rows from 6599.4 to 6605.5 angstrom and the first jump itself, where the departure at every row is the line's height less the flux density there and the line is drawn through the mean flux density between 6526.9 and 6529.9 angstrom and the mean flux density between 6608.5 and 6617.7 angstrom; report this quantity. 0.88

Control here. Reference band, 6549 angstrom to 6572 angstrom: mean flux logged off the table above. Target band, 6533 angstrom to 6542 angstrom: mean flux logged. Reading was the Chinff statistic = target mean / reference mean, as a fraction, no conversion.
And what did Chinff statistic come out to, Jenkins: 1.04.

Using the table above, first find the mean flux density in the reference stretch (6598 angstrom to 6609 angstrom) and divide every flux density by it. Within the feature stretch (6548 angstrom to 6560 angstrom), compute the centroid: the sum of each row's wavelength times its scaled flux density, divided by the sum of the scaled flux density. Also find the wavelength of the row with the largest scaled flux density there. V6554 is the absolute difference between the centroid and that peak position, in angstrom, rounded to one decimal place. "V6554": 3.6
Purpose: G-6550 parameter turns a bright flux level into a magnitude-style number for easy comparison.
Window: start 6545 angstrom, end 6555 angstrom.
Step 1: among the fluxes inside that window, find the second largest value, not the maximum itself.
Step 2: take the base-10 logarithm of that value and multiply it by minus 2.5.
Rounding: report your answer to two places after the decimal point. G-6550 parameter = -3.20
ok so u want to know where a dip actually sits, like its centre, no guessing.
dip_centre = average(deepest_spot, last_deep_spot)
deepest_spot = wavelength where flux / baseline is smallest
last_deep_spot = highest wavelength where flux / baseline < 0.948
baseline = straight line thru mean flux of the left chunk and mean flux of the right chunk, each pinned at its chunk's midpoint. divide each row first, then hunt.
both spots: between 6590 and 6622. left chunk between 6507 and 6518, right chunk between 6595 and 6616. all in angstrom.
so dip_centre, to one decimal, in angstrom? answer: 6598.6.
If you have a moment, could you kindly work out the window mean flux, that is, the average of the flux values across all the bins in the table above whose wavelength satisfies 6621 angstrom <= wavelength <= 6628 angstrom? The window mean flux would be 17.8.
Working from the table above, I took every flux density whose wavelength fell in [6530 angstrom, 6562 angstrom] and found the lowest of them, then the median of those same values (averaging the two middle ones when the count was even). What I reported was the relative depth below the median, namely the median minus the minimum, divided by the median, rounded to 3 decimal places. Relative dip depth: 0.056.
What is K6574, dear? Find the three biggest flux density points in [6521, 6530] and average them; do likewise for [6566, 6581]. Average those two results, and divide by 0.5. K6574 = 36.7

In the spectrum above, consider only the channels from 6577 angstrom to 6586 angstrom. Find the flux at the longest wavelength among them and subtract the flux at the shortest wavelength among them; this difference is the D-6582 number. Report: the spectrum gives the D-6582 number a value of -1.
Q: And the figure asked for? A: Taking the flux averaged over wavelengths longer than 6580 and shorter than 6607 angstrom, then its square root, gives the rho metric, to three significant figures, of 4.18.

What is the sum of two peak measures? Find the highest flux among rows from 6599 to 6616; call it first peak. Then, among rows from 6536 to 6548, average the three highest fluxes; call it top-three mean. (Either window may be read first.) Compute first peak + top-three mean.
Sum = 36.3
